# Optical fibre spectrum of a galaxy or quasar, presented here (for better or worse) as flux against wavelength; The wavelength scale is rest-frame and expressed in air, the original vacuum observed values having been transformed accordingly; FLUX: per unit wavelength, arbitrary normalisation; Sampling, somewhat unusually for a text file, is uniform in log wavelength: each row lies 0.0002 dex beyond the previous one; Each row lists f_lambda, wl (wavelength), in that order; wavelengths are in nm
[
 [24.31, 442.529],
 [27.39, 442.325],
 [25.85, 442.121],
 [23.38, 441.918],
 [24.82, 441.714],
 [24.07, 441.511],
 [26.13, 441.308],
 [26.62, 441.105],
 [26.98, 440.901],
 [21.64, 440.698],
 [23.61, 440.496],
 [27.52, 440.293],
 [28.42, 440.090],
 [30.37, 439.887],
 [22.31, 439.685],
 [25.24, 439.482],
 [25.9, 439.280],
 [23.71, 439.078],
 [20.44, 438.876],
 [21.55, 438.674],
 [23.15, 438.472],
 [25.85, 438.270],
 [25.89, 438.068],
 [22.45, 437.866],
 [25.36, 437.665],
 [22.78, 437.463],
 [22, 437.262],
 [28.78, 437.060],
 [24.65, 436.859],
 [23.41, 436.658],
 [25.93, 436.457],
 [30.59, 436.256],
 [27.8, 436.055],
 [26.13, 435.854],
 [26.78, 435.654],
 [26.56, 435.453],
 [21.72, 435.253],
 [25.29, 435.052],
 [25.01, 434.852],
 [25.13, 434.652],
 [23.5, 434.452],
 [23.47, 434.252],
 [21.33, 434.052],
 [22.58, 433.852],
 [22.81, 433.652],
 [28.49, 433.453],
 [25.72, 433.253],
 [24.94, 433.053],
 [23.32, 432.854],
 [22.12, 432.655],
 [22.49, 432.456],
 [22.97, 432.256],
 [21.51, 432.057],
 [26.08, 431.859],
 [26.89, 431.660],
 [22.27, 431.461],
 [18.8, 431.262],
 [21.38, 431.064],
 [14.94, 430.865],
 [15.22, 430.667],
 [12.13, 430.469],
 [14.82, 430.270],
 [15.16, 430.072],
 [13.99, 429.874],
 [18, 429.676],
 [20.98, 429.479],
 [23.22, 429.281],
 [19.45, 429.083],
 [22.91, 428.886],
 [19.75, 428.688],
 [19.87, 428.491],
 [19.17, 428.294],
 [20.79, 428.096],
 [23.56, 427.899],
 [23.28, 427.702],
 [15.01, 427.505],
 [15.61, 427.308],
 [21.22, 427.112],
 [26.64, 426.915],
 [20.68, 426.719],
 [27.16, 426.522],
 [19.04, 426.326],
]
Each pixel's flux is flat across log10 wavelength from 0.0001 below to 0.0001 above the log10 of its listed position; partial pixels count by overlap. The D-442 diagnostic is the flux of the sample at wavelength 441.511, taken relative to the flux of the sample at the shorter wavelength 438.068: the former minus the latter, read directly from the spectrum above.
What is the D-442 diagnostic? -2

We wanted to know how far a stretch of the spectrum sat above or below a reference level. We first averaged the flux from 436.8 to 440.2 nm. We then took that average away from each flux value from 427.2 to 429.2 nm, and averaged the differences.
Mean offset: -4.7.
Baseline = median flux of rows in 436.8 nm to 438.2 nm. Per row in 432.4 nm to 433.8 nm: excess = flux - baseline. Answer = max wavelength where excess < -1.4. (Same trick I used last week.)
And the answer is 433.652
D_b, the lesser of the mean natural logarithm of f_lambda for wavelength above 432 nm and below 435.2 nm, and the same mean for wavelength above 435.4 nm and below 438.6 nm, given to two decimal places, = 3.17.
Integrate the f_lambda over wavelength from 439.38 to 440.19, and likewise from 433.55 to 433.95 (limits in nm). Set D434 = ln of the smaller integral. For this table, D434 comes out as 2.2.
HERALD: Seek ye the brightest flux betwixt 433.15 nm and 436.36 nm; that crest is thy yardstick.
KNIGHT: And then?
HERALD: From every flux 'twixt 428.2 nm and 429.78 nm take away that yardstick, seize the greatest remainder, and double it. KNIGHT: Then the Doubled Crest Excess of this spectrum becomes -15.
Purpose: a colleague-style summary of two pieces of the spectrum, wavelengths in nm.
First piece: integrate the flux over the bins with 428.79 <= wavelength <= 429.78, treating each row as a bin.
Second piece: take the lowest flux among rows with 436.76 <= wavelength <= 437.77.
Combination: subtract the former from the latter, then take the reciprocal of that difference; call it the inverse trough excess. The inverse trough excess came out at 0.8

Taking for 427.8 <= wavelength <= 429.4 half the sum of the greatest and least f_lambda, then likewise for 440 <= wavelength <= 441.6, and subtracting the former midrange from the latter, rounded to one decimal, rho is 3.7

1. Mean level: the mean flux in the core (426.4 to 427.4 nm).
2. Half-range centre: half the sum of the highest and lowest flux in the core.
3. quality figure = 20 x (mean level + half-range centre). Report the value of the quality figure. 873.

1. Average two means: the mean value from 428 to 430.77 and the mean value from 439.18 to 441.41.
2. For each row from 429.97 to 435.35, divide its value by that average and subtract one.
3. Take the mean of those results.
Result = -0.01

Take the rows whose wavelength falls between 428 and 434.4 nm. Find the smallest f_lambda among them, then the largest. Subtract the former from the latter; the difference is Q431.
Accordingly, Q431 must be 16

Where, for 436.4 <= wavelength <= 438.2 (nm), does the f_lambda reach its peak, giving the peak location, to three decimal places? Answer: 437.060 nm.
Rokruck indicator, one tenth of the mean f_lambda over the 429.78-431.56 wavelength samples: 1.65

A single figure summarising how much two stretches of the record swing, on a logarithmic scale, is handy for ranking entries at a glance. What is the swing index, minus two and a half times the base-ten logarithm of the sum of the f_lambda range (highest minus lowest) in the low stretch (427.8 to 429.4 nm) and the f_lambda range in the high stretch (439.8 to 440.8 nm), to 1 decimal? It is -2.8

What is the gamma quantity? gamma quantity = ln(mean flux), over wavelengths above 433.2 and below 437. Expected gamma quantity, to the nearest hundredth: 3.22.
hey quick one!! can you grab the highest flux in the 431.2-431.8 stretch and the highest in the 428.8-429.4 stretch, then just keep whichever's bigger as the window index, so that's 26.9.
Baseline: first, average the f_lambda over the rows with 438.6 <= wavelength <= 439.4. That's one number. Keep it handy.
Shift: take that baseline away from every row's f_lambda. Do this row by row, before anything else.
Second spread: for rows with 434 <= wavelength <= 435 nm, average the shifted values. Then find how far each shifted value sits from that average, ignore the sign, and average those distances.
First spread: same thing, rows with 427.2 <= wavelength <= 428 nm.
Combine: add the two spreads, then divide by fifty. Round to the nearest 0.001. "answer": 0.103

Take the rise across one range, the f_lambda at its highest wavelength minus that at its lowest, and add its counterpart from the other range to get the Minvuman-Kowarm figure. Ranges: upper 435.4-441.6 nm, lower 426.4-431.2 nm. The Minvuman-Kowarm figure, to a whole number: -8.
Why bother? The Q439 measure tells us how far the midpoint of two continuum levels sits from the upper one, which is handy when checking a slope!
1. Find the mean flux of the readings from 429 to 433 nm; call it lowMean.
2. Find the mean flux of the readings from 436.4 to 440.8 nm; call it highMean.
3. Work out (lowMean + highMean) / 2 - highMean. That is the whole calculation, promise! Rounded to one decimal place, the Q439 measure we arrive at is -2.4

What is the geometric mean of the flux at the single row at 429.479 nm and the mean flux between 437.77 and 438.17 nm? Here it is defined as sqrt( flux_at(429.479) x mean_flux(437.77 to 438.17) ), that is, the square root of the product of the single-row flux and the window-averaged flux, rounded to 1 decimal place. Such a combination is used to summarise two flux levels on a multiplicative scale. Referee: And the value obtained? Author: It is 22.5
